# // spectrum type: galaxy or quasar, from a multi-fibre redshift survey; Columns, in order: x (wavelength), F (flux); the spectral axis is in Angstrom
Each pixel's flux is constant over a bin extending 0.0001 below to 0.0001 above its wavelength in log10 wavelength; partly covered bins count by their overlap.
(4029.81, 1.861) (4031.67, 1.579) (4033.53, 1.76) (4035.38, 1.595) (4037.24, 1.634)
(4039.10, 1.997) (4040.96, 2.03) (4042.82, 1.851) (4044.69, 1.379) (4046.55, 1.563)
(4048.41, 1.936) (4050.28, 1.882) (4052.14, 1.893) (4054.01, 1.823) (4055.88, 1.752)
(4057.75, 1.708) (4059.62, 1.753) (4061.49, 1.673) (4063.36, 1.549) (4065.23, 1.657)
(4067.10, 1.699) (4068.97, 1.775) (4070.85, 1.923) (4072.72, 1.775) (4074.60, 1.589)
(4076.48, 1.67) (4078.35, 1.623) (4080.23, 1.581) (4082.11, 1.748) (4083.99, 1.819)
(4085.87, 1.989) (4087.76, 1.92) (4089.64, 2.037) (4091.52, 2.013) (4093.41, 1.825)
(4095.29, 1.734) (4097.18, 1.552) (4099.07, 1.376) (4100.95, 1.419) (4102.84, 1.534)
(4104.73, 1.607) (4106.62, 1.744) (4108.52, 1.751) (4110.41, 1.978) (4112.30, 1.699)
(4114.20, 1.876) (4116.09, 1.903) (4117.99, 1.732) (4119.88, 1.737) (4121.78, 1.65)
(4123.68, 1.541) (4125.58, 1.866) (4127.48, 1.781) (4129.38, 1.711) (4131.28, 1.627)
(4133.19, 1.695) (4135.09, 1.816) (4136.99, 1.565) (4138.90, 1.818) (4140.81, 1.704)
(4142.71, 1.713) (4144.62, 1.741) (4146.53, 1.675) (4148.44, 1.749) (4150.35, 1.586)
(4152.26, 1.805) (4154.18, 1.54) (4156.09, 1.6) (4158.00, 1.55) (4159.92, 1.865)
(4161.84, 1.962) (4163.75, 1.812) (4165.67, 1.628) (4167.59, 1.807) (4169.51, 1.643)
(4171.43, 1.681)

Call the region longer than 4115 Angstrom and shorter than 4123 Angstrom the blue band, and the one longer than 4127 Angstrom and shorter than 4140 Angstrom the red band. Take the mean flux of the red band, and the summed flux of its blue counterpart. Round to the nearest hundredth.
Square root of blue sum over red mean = 2.02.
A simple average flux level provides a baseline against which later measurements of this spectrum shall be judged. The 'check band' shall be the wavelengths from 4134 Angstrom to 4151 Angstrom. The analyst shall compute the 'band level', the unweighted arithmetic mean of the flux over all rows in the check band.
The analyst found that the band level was 1.71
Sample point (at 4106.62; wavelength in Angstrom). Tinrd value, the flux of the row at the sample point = 1.744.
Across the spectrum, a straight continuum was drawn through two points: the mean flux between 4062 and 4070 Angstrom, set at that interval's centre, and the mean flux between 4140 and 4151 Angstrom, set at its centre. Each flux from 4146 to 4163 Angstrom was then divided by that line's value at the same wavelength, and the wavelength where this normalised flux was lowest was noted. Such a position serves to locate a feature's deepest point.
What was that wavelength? 4154.18 Angstrom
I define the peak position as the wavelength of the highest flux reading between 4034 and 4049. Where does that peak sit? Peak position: 4040.96 Angstrom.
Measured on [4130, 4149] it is 4138.90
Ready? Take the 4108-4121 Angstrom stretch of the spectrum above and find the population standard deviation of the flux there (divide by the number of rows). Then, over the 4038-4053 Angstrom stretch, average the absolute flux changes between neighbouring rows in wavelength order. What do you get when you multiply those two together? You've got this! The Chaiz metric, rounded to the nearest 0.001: 0.018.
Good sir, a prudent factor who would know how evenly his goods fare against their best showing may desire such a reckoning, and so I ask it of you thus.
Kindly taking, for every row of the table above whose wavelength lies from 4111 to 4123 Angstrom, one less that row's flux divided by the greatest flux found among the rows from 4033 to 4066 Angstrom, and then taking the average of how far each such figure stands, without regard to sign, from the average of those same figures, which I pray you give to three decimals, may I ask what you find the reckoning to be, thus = 0.041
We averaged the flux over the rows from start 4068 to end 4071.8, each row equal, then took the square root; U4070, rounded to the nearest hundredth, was 1.36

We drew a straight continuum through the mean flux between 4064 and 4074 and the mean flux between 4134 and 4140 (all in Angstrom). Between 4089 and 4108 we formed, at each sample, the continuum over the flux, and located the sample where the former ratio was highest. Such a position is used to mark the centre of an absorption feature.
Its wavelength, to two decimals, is 4099.07 Angstrom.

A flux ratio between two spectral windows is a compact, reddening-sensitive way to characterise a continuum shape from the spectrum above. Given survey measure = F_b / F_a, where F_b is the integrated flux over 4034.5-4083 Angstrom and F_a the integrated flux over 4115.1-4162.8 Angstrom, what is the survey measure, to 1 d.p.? 1.0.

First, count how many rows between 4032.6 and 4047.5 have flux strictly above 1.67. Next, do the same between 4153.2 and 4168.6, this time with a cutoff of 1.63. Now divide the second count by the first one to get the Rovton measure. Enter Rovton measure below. 1.0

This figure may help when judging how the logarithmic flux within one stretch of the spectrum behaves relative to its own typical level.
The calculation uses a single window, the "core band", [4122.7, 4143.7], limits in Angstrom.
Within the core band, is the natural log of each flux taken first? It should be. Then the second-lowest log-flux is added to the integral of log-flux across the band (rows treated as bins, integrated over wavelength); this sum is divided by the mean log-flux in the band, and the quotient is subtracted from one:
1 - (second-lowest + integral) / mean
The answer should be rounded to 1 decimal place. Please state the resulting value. -20.8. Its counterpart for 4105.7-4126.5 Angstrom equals -20.7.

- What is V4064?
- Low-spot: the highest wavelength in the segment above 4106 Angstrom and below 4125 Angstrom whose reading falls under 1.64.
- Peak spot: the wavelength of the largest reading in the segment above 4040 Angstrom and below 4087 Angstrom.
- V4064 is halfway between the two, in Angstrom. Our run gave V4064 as 4082.3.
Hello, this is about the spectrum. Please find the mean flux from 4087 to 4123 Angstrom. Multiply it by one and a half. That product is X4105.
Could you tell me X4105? 2.61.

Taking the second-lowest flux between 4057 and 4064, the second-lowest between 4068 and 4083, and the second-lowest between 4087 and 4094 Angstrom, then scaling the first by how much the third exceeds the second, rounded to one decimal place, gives 0.6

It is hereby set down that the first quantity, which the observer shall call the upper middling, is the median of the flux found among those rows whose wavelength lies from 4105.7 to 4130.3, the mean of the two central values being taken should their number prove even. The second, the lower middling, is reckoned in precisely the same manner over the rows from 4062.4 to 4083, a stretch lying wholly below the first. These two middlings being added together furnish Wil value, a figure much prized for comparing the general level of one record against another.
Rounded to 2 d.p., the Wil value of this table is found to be 3.41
